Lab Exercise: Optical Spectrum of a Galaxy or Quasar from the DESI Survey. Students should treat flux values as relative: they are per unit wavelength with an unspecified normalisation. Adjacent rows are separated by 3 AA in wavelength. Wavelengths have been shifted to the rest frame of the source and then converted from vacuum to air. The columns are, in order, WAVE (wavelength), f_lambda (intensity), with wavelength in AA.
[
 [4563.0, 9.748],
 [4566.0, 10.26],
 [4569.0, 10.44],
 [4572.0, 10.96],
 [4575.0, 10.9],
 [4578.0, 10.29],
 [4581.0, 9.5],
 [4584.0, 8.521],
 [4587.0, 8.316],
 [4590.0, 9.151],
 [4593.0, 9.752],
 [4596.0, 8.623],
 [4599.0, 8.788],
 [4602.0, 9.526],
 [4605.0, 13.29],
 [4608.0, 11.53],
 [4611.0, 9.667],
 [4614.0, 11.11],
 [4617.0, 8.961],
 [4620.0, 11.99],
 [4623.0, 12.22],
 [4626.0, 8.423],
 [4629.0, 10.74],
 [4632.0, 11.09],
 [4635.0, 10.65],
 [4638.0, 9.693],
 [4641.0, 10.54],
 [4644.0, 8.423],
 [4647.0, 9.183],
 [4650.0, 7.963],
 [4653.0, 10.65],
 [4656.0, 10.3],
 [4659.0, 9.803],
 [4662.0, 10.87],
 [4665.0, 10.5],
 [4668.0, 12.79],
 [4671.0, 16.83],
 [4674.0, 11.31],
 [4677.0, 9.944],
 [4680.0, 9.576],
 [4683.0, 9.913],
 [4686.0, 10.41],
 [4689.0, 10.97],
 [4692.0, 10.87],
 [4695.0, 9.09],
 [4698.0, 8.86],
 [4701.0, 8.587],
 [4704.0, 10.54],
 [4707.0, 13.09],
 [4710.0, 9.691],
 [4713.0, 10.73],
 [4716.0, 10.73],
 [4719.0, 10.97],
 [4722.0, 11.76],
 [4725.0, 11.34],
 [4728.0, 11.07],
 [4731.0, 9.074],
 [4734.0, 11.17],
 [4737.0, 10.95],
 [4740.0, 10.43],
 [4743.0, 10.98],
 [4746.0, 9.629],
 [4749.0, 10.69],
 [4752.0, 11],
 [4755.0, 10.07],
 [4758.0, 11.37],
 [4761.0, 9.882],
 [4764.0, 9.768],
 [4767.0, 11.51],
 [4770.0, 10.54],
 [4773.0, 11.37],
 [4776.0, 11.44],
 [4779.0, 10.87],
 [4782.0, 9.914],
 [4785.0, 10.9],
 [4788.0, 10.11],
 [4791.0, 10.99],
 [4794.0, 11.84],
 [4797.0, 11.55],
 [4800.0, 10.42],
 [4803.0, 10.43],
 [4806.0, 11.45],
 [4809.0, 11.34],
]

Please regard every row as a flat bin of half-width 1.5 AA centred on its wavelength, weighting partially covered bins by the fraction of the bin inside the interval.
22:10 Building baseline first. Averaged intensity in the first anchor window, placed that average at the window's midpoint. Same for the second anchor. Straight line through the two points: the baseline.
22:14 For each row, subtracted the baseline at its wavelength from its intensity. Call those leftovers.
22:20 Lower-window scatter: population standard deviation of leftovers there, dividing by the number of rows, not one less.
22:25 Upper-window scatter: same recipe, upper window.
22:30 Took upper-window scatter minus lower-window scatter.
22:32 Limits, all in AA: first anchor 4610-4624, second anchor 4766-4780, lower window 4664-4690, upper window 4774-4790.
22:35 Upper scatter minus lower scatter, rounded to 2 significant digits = -1.6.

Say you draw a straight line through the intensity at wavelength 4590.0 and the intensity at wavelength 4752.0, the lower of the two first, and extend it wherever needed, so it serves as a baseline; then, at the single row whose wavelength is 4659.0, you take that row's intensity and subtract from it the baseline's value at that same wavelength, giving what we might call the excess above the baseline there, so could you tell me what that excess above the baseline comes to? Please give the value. -0.1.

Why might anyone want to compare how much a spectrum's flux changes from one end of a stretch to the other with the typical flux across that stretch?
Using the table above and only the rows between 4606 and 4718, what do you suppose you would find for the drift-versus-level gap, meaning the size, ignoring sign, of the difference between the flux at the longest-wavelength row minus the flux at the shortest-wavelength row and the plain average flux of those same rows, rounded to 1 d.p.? 11.3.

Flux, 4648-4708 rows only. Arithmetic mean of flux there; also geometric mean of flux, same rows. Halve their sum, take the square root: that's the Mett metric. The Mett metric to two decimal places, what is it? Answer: 3.25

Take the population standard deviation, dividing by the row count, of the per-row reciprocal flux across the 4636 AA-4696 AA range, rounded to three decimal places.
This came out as 0.014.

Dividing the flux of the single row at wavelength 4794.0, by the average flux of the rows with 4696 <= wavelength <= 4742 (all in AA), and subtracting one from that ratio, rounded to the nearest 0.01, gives 0.12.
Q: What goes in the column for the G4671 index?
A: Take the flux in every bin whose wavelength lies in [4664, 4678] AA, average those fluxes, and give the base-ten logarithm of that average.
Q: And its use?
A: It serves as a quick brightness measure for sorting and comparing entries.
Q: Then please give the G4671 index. 1.09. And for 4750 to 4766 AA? 1.02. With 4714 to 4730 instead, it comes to 1.05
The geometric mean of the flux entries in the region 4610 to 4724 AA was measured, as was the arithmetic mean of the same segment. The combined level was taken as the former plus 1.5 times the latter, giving 26.2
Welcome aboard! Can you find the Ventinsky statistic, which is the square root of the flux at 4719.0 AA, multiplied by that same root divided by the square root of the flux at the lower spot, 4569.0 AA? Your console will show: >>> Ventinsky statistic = 3.40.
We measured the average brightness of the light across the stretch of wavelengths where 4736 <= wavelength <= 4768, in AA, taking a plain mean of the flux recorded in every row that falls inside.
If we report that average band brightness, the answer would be 10.6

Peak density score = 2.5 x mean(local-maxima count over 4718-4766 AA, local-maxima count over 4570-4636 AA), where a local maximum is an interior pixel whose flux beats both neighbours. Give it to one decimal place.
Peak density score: 12.5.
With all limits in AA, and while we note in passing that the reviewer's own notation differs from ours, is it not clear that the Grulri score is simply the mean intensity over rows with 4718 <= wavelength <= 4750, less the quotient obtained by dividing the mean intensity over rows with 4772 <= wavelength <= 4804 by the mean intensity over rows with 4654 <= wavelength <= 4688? 9.75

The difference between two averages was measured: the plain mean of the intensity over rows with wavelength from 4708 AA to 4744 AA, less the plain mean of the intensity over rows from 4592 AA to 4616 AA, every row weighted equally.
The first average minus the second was 0.5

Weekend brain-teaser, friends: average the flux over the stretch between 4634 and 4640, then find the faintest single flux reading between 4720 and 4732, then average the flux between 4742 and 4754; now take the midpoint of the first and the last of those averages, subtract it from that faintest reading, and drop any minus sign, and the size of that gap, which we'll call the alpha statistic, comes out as 1.3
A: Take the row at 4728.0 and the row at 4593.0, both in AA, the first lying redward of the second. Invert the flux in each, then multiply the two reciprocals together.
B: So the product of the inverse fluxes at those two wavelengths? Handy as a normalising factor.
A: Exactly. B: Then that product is 0.0093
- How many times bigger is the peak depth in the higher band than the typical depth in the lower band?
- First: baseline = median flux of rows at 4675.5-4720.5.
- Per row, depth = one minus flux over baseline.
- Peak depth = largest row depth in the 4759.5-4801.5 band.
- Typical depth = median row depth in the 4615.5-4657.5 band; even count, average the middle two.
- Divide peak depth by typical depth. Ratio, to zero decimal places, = -64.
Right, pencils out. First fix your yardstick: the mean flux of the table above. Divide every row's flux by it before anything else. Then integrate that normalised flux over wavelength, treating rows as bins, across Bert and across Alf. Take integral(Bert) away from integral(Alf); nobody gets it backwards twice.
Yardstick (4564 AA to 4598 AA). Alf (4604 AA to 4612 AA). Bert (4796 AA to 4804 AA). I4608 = 0.6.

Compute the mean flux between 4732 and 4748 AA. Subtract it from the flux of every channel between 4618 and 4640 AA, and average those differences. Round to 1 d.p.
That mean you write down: 0.1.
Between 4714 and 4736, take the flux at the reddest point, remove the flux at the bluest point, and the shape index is 0.44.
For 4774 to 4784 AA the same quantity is -1.53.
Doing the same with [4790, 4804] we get -0.56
